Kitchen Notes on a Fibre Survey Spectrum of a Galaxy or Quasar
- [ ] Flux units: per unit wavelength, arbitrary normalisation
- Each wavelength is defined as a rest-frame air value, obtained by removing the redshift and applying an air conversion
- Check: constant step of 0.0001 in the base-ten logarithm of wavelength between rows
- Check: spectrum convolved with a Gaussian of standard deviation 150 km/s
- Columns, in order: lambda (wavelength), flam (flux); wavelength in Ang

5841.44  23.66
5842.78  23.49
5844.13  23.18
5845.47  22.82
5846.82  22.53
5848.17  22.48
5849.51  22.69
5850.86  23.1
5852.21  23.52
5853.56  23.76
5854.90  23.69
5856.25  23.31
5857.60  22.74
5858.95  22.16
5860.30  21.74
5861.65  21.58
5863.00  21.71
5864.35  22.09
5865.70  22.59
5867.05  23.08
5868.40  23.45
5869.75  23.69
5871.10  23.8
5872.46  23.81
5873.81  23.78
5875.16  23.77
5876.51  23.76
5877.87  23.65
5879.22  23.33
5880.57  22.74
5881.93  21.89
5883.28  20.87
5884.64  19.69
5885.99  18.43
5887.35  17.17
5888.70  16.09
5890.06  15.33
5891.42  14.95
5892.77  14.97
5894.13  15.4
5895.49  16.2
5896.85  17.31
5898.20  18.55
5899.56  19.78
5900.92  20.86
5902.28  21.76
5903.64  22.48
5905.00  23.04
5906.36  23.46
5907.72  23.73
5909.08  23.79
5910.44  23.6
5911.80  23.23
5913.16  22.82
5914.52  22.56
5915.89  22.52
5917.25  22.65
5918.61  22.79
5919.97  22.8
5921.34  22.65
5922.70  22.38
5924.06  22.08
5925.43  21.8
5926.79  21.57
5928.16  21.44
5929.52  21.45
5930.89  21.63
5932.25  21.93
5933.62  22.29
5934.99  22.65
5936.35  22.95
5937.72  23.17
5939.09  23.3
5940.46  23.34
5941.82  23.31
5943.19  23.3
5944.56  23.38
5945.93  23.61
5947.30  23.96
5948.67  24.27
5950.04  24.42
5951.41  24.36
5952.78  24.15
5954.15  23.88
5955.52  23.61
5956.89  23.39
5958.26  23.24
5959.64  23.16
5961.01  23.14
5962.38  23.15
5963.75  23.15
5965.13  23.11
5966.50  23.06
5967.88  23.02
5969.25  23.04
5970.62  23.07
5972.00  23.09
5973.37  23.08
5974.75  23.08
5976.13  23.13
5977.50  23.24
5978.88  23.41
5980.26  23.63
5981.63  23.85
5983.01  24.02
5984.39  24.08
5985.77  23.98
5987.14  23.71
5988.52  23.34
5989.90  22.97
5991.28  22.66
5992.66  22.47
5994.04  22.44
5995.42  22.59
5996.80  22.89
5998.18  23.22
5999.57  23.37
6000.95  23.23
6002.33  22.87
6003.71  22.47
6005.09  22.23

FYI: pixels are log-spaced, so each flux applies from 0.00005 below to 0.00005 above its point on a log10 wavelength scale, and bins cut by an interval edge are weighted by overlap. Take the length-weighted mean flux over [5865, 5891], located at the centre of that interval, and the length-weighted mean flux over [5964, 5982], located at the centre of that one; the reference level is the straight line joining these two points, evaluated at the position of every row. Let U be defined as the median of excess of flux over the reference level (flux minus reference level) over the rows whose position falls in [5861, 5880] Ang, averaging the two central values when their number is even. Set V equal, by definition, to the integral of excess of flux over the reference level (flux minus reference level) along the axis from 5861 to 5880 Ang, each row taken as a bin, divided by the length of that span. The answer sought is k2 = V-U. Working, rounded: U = 2.1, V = 1.7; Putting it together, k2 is -0.35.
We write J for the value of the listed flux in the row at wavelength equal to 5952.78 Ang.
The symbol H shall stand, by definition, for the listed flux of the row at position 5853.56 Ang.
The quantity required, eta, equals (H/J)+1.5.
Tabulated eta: 2.48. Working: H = 23.76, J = 24.15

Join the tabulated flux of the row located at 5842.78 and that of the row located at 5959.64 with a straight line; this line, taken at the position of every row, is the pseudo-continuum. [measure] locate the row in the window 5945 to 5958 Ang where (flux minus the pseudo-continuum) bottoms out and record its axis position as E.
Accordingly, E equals 5956.89 Ang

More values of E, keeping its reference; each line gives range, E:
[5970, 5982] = 5970.62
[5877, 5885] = 5884.64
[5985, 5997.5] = 5994.04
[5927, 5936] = 5928.16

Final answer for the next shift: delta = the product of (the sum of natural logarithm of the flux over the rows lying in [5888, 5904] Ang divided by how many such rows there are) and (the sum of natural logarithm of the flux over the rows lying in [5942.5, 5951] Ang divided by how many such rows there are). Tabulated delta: 9.10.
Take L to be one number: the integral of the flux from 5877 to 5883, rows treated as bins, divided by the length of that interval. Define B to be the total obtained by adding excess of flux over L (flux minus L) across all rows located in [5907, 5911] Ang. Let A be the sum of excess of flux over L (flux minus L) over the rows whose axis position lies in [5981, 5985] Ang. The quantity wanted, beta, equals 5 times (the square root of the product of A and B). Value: 16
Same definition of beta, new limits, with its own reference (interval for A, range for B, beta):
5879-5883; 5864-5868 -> 3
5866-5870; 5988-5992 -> 5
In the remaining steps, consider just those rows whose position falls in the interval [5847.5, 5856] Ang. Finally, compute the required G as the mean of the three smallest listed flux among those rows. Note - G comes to 22.8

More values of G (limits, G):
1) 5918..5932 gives 21.5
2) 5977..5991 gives 23.2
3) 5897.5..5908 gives 19.7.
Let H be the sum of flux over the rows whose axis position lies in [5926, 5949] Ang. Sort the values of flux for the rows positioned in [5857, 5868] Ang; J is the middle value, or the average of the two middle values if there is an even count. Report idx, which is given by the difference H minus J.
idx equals 365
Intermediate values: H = 388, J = 22.1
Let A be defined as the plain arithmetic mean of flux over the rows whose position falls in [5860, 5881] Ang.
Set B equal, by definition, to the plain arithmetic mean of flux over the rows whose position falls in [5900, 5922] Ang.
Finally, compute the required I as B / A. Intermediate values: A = 23.0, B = 22.8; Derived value 0.99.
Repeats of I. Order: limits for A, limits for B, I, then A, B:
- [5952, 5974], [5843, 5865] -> 0.98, 23.3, 22.7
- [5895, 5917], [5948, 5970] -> 1.09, 21.6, 23.5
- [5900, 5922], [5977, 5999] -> 1.02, 22.8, 23.3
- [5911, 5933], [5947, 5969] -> 1.06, 22.3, 23.6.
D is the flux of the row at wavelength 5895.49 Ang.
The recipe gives 16.2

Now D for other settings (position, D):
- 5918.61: 22.79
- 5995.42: 22.59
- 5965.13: 23.11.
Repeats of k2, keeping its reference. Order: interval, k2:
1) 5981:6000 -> 0.10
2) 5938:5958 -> 0.15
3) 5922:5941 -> 0.05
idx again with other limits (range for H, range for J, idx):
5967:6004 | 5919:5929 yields 604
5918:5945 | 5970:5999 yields 427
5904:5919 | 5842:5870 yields 231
